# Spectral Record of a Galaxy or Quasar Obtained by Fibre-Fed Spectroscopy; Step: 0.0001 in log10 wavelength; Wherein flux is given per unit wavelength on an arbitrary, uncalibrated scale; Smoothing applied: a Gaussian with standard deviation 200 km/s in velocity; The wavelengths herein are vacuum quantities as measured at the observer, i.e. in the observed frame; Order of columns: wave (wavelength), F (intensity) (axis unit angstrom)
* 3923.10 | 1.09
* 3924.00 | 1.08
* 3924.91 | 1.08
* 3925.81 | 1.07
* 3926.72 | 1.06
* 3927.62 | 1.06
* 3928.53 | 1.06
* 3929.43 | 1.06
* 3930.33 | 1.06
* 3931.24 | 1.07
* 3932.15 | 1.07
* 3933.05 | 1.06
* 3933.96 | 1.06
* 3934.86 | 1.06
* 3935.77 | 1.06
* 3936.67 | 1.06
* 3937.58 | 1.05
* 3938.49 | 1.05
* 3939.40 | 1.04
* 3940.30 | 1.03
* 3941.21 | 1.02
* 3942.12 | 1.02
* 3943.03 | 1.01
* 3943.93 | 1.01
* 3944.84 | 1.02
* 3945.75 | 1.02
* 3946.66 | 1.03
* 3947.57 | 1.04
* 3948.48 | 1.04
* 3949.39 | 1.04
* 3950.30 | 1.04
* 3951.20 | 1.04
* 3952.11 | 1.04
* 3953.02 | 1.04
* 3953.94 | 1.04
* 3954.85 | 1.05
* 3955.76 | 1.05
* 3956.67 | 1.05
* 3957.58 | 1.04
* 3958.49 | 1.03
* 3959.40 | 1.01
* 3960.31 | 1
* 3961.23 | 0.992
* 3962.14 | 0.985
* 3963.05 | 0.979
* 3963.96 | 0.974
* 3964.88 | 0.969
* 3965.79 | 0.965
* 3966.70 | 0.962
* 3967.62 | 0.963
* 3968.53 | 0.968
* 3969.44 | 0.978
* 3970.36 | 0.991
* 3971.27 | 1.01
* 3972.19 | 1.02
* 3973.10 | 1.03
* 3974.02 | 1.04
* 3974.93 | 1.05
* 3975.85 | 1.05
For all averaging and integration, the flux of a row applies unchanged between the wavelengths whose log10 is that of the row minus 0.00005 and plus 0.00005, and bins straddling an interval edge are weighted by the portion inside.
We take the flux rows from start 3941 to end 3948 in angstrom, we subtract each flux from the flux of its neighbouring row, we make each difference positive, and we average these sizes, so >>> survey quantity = 0.0057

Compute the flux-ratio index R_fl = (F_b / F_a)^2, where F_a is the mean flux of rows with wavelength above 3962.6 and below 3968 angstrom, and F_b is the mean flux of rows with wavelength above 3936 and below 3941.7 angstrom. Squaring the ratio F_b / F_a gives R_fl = 1.16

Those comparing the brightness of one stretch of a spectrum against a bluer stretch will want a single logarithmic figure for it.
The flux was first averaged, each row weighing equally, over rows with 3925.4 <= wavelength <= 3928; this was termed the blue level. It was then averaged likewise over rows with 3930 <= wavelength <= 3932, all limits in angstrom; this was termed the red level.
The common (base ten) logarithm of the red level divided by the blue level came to 0.00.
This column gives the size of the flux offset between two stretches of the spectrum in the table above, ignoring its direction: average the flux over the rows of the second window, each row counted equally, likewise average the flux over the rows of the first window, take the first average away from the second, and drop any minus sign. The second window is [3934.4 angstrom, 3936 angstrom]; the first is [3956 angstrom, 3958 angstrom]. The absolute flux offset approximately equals 0.015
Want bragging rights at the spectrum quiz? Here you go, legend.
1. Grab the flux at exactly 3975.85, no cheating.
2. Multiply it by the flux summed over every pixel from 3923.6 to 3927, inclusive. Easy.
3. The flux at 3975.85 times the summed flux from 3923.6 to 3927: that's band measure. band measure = 4.5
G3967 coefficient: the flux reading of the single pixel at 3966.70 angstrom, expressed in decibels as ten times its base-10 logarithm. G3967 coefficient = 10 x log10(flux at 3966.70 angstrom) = -0.17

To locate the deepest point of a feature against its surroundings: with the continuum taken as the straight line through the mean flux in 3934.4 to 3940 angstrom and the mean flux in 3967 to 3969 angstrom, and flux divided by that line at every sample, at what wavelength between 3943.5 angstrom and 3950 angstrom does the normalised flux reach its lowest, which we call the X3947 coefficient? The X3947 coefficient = 3943.93 angstrom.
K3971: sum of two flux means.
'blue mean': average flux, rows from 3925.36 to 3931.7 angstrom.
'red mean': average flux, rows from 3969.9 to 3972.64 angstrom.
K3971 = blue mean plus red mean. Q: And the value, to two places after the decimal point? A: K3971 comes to 2.07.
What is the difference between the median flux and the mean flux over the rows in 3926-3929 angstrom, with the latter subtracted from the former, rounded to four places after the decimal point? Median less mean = 0.0000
